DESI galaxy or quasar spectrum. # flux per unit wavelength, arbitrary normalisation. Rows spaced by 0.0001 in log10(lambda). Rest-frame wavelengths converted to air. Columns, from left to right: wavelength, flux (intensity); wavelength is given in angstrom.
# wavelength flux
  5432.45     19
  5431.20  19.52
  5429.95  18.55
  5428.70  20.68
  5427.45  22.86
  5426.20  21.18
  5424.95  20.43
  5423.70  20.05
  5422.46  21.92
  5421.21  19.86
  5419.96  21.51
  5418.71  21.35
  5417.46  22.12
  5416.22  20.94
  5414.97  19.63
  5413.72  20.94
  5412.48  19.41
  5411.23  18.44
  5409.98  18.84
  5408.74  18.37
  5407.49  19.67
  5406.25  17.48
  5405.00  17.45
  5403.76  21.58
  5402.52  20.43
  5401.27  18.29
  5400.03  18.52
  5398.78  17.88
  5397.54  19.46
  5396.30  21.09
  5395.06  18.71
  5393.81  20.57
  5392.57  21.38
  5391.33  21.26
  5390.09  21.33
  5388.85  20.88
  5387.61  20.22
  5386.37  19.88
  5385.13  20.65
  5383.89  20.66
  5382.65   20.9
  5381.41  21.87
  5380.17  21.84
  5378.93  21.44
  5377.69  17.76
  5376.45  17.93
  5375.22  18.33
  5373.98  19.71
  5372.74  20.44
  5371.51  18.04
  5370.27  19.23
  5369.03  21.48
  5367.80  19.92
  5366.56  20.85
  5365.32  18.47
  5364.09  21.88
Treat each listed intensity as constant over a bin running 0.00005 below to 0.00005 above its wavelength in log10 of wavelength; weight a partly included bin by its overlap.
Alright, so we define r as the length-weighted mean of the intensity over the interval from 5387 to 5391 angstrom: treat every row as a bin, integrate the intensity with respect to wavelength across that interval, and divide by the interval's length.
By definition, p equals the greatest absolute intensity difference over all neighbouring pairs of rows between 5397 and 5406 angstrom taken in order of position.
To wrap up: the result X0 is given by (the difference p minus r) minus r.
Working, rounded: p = 4.1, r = 20.9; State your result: -37.6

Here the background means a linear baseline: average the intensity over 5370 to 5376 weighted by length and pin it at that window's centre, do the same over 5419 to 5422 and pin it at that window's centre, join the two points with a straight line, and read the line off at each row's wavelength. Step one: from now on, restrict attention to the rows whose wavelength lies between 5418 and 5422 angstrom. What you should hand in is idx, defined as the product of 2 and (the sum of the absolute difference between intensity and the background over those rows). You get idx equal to 4.6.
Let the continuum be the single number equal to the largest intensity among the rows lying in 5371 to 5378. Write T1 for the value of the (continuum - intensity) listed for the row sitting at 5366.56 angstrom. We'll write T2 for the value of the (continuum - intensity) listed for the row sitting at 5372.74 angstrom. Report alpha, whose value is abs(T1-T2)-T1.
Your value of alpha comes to 0.8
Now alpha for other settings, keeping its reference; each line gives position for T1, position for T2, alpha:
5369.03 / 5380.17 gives 1.4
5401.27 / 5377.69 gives -1.6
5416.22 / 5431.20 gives 1.9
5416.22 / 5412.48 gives 2.0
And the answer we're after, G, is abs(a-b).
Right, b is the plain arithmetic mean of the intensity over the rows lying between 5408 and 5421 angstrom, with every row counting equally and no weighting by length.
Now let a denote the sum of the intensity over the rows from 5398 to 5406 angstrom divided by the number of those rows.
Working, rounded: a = 19.0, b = 20.2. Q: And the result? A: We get 1.1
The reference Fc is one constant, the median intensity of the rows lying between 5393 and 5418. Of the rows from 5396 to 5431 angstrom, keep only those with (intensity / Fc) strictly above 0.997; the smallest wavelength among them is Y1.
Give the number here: 5396.30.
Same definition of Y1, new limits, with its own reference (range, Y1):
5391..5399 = 5391.33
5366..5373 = 5366.56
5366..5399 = 5366.56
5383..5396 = 5383.89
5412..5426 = 5412.48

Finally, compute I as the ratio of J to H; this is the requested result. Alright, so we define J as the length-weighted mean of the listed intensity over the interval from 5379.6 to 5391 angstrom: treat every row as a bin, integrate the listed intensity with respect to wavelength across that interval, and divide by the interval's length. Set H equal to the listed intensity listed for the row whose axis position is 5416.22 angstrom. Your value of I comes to 1.00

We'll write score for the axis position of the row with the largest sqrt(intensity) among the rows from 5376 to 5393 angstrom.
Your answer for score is 5381.41 angstrom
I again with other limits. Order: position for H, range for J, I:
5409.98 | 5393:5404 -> 1.04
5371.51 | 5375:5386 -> 1.12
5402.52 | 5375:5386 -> 0.99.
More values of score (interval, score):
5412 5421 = 5417.46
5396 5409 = 5403.76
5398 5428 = 5427.45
